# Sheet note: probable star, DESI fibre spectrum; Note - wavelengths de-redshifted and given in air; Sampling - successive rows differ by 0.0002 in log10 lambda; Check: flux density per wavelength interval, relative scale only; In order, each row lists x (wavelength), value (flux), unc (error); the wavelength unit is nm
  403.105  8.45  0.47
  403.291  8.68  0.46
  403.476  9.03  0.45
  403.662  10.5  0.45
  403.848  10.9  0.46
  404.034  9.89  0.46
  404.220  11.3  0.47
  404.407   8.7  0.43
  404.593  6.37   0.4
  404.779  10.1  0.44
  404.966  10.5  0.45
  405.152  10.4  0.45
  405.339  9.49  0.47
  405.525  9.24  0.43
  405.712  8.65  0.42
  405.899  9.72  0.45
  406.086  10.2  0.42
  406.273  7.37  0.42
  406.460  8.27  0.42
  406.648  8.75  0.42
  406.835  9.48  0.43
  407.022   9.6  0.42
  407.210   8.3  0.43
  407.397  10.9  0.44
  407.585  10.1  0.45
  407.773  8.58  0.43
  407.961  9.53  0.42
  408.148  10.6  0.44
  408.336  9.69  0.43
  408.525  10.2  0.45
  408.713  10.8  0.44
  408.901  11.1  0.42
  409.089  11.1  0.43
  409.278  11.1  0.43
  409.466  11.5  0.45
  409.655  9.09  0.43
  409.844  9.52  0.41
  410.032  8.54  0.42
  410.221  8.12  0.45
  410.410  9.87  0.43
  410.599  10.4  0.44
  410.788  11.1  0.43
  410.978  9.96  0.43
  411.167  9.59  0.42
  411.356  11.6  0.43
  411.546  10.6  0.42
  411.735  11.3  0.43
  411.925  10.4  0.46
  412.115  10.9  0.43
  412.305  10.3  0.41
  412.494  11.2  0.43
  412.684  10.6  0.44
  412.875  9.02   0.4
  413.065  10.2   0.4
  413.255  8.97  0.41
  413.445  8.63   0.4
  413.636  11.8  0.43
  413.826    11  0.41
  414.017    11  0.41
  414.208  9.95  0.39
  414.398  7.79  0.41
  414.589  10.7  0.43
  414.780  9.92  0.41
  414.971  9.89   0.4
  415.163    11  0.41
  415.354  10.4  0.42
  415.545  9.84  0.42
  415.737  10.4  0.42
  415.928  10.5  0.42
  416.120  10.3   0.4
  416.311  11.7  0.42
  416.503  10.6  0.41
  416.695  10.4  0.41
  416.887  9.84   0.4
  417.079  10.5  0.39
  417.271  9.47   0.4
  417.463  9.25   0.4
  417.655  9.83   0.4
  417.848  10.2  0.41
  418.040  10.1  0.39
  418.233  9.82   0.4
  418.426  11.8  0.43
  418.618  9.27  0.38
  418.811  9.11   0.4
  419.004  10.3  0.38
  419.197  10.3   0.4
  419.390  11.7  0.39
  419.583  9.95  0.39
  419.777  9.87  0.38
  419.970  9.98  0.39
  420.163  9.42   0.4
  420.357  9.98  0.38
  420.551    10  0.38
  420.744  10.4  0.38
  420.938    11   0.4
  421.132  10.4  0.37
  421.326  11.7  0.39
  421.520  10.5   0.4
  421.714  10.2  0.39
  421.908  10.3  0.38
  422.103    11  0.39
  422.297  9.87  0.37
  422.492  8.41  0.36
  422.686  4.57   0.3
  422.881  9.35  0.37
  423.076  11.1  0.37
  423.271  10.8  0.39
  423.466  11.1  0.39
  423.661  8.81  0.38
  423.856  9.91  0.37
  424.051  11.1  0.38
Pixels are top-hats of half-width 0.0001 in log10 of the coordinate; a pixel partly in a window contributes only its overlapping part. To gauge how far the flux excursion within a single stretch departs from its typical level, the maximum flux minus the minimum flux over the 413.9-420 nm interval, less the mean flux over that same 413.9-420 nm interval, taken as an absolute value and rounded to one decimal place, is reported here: 6.2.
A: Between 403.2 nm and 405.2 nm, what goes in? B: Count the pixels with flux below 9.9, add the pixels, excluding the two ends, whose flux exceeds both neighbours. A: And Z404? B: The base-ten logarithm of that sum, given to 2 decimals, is 0.90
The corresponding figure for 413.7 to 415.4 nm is 0.60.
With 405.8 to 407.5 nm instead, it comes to 0.95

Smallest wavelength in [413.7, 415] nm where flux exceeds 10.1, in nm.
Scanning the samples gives 413.826 nm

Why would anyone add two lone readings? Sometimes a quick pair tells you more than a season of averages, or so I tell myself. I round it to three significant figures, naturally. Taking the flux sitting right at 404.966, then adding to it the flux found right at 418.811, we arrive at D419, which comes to 19.6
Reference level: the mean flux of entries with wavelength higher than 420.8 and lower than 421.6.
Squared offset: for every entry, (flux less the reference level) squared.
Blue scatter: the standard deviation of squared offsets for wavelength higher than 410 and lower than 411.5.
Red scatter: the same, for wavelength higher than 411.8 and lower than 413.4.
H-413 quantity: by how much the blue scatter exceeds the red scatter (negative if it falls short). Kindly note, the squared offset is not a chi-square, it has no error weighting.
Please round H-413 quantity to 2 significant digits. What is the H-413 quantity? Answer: 1.2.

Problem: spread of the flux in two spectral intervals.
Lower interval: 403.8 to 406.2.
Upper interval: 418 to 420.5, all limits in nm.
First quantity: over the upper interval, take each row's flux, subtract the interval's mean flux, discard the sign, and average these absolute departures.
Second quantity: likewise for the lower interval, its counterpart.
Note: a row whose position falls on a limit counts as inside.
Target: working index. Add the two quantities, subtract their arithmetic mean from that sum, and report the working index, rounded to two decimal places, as 0.72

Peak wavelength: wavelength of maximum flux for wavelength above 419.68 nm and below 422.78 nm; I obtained 421.326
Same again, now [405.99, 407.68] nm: 407.397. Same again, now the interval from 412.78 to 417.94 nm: 413.636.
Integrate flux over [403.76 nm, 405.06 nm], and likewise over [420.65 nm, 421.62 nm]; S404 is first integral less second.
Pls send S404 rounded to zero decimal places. 2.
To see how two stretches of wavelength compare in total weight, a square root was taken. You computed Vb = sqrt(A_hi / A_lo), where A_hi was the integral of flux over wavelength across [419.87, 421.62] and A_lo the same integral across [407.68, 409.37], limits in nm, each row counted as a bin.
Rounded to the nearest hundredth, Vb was 1.02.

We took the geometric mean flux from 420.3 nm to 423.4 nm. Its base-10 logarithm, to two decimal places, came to 0.99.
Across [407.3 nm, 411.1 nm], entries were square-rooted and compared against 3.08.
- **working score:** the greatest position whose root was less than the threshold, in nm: 410.221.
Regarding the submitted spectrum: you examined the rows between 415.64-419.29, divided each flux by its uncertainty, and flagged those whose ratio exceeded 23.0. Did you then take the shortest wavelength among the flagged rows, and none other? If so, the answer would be 415.737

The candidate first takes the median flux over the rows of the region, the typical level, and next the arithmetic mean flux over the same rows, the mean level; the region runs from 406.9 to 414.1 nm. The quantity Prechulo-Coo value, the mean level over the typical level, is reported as 0.98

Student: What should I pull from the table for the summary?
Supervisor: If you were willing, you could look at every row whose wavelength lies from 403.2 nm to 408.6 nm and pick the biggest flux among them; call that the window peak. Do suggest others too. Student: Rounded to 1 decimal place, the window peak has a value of 11.3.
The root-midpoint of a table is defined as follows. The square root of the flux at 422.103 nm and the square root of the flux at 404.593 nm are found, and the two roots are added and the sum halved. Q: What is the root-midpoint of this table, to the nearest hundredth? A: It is 2.92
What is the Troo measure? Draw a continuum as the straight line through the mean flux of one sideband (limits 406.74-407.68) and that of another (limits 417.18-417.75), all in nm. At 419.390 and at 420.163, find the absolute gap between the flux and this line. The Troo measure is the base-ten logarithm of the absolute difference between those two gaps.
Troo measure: 0.3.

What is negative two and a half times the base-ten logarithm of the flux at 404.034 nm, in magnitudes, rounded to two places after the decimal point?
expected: -2.49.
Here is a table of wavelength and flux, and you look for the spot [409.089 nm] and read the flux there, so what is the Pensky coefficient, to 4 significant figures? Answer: 11.10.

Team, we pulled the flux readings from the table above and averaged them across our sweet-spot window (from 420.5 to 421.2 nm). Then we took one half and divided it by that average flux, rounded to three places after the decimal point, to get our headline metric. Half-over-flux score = 0.048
